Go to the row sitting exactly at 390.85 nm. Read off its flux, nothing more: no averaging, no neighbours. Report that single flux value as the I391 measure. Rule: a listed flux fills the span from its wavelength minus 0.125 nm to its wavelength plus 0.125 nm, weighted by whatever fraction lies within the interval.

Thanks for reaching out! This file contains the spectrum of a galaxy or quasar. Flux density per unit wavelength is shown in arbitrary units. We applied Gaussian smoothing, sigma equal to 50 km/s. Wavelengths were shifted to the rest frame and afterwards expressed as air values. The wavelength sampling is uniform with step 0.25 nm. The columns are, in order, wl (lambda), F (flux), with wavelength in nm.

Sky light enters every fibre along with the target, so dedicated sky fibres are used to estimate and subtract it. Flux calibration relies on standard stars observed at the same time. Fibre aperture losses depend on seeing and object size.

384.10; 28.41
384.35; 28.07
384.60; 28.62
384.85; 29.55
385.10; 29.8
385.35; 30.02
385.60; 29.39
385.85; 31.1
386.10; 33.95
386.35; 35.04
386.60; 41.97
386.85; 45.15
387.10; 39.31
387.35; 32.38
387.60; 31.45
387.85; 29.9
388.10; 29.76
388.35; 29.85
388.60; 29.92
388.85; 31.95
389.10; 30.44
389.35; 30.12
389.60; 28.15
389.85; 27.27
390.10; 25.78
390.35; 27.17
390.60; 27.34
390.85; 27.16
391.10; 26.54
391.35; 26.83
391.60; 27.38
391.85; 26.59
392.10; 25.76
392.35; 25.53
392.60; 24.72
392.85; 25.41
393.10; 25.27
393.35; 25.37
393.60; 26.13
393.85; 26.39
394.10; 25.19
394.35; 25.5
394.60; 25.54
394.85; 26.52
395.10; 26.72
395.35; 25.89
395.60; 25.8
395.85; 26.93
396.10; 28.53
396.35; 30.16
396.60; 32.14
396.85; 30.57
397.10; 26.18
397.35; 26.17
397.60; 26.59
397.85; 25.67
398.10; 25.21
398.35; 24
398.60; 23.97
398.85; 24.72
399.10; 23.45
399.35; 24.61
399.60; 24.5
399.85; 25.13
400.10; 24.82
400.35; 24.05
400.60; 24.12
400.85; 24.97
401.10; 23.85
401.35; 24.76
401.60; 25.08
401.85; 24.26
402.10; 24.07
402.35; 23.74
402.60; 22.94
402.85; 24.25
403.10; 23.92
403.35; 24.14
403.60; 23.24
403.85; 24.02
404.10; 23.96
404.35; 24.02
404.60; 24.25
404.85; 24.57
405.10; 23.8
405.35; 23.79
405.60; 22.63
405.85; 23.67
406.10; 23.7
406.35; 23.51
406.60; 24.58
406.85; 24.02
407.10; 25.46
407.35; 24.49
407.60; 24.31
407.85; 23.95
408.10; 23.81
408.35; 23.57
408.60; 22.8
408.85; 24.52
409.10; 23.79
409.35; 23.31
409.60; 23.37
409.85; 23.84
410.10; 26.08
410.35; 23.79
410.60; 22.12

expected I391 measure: 27.16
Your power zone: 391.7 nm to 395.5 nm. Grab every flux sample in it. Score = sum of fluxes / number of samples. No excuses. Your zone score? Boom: 25.8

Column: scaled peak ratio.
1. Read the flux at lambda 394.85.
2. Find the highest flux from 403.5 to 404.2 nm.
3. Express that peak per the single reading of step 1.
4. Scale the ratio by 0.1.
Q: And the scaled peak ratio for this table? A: 0.091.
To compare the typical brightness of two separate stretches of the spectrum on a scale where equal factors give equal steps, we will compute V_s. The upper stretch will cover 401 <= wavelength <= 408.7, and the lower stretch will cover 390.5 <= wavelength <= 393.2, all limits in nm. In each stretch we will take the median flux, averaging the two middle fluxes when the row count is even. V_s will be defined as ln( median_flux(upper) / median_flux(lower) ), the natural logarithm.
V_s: -0.10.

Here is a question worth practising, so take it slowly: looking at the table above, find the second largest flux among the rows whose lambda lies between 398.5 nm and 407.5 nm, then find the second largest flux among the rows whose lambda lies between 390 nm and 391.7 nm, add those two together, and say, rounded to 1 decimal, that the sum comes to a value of 52.5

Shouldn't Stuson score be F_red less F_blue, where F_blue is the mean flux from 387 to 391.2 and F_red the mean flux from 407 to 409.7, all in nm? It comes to -6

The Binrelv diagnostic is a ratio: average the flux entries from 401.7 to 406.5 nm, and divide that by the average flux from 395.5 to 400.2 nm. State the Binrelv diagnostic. 0.91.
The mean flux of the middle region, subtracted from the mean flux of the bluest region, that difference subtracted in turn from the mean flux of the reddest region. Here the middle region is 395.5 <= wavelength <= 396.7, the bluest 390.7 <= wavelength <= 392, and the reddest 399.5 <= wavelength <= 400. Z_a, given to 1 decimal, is 26.6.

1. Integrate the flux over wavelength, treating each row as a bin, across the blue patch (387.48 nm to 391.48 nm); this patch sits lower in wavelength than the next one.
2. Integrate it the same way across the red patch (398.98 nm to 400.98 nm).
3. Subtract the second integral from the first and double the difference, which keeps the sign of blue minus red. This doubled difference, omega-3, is 132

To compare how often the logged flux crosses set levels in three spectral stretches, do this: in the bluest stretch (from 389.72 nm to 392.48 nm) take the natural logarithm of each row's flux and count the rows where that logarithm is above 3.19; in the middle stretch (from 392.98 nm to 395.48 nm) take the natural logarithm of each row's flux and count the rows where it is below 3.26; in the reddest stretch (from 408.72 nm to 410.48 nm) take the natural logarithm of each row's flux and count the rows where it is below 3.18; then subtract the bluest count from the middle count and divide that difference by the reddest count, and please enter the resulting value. -1.0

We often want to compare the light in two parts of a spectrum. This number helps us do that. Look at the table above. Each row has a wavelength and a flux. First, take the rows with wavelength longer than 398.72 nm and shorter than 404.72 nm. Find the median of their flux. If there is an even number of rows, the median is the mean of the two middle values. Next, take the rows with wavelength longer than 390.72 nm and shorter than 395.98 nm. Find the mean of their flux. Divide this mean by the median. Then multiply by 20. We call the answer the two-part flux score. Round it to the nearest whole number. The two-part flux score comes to 22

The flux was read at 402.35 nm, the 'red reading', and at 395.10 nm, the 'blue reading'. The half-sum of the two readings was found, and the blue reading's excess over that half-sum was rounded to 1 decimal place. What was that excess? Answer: 1.5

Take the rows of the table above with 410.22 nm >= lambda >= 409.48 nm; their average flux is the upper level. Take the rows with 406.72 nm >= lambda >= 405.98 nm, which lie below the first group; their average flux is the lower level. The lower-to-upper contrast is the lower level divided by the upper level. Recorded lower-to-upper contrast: 0.98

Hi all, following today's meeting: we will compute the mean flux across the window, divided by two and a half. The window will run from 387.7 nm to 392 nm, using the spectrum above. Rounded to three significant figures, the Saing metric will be 11.3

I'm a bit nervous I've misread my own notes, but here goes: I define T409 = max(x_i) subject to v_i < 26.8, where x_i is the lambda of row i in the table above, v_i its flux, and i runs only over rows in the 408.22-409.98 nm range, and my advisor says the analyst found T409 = 409.85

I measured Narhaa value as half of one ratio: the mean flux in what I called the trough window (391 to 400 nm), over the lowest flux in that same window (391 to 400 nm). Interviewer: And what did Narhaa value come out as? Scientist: 0.558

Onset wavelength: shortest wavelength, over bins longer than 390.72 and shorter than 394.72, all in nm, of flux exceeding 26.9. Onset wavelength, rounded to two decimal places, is 390.85 nm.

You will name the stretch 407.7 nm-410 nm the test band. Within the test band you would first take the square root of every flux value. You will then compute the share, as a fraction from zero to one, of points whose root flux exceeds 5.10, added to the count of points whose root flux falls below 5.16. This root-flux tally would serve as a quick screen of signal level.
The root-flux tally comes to 9.0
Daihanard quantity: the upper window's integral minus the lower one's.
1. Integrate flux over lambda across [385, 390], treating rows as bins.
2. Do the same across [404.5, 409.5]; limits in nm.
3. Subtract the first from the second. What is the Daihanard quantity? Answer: -42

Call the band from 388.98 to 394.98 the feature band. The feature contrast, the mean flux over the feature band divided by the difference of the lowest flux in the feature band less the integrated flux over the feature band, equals -0.20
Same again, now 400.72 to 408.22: -0.15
